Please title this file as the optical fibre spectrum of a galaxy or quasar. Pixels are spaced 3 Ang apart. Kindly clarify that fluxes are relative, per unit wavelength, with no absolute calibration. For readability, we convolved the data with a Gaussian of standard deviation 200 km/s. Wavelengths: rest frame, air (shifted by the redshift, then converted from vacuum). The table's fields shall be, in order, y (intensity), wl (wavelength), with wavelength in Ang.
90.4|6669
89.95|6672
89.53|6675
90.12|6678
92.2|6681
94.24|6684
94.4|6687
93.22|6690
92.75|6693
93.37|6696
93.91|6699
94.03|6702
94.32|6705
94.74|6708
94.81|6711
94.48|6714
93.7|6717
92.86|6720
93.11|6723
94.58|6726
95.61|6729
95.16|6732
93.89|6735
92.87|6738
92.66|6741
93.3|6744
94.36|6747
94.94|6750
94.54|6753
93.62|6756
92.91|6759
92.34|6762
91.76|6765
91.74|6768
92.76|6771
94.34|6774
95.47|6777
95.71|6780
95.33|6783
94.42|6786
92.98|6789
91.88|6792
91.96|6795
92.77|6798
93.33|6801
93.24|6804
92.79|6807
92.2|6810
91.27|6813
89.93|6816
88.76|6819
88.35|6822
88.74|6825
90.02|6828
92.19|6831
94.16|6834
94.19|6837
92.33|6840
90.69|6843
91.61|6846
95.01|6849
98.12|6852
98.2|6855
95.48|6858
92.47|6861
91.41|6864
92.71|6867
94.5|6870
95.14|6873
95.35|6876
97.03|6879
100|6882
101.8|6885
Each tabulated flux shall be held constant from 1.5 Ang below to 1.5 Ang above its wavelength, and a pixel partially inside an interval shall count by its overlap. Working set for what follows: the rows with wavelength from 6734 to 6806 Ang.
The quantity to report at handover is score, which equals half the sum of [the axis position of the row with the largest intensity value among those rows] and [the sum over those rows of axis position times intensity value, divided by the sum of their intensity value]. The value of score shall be 6774.7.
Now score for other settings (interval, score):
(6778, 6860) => 6837.0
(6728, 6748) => 6733.5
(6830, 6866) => 6851.3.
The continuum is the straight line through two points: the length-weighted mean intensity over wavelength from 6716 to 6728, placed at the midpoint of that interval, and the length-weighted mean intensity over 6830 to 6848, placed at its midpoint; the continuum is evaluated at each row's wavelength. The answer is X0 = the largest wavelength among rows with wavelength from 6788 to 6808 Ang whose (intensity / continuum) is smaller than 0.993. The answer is 6795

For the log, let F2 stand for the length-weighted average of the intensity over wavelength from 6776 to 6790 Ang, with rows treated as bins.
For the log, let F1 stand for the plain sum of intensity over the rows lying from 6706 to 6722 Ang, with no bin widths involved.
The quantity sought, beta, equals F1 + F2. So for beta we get 565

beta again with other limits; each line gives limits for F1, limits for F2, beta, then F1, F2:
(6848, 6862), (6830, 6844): 572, 479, 92.8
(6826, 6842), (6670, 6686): 554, 463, 91.3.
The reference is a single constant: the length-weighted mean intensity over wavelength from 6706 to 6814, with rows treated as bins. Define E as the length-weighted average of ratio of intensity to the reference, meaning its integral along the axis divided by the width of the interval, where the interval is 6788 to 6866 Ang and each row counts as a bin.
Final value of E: 0.99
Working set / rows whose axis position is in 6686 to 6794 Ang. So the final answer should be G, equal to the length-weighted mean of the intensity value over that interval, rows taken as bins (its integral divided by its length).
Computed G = 93.8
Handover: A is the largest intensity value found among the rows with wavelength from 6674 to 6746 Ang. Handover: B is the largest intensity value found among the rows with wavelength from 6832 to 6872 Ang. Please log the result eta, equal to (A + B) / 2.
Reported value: 96.9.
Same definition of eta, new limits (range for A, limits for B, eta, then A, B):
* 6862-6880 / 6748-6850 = 96.4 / 97.03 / 95.71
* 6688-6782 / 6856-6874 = 95.6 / 95.71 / 95.48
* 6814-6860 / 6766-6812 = 97.0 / 98.2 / 95.71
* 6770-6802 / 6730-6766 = 95.4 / 95.71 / 95.16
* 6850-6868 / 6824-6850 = 96.6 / 98.2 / 95.01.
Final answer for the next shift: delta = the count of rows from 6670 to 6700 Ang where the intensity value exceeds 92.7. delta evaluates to 6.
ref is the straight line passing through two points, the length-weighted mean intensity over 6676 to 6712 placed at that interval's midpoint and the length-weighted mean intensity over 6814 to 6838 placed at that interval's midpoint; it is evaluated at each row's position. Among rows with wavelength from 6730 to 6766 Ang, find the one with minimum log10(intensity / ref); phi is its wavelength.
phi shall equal 6765 Ang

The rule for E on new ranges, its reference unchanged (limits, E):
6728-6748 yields 1.00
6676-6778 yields 1.00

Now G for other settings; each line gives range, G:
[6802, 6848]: 91.4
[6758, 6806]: 93.3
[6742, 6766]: 93.5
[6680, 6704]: 93.6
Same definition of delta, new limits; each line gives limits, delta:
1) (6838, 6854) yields 2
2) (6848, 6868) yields 5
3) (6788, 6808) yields 5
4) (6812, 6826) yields 0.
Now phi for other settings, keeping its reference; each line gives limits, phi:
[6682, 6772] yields 6693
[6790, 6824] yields 6822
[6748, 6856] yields 6822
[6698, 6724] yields 6720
